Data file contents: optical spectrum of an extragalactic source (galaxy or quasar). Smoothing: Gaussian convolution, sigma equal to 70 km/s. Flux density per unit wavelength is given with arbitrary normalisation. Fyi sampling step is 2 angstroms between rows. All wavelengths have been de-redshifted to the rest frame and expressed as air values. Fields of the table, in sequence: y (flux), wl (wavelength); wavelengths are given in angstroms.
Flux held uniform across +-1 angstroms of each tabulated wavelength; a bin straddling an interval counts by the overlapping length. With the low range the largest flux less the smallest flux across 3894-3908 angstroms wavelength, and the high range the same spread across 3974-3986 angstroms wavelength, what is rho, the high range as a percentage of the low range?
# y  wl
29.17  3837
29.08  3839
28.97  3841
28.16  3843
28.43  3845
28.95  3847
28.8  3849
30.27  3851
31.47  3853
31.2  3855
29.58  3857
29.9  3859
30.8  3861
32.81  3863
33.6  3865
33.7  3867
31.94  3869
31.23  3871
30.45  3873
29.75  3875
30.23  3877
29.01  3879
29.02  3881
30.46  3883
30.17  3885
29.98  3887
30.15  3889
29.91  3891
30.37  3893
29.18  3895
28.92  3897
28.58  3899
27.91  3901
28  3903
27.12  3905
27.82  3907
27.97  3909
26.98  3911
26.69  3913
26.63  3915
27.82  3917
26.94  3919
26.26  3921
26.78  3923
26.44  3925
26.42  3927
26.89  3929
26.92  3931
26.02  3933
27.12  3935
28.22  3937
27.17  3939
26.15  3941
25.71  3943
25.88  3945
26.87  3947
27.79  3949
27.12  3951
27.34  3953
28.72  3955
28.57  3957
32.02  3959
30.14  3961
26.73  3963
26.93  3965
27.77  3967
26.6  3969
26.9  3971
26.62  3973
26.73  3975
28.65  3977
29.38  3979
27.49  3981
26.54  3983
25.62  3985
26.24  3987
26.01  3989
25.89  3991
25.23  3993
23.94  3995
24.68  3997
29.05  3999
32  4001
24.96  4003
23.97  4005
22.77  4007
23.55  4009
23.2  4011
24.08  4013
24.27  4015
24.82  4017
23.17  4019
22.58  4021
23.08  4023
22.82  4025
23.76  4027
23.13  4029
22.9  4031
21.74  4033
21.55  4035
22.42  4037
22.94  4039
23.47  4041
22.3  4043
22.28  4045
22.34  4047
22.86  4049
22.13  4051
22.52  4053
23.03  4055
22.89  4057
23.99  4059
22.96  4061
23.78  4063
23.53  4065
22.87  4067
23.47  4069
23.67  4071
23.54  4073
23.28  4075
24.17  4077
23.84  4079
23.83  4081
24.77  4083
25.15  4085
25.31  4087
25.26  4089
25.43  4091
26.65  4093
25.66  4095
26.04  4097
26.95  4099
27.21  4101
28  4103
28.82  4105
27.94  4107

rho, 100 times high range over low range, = 183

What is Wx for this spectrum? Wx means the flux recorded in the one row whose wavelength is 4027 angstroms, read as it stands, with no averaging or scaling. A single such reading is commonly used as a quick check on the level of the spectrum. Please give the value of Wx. 23.76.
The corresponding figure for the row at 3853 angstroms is 31.47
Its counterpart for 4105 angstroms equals 28.82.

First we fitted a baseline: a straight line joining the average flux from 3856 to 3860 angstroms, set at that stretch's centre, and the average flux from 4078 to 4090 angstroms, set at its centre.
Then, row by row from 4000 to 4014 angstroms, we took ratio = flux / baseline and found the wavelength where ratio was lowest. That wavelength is 4007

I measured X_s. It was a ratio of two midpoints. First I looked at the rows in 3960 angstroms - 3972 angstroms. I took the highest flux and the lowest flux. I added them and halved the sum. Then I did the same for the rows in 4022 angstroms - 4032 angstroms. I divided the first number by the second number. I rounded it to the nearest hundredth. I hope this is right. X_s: 1.22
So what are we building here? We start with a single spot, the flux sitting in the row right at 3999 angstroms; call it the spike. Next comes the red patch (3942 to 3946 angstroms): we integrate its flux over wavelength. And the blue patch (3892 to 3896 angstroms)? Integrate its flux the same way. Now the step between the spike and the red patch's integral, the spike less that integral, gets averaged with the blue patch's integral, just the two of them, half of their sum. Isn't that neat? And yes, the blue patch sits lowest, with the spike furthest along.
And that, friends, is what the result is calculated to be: 22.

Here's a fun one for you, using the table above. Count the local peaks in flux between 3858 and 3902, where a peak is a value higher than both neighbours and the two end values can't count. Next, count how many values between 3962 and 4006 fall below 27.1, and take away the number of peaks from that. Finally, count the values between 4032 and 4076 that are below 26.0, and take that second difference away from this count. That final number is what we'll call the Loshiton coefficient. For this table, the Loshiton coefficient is 11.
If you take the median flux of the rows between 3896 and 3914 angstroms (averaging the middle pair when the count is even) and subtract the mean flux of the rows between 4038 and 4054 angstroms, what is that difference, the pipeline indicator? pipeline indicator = 5.3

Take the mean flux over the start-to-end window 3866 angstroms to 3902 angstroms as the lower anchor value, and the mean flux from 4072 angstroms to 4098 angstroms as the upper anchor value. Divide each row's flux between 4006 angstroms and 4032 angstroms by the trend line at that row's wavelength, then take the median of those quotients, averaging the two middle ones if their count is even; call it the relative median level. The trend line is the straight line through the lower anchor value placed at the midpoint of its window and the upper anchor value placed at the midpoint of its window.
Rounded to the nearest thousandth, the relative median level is 0.873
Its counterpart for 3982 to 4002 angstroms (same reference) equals 0.950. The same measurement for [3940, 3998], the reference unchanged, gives 0.959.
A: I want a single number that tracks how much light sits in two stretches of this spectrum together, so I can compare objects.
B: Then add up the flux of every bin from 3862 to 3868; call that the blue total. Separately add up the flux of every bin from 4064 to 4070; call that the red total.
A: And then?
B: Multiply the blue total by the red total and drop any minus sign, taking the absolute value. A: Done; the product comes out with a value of 6995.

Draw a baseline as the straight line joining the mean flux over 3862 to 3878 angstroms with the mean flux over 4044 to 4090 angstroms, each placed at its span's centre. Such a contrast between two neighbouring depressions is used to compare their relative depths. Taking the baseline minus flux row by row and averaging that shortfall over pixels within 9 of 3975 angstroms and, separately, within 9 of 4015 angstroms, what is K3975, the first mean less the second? -2.2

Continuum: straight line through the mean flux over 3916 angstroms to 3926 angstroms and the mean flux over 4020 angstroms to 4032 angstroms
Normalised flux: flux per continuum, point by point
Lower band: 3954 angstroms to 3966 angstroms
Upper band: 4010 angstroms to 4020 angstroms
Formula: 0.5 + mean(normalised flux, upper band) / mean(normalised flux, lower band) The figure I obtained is 1.40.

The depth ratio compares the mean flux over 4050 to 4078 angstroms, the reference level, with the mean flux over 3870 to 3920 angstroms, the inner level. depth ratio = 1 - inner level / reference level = -0.24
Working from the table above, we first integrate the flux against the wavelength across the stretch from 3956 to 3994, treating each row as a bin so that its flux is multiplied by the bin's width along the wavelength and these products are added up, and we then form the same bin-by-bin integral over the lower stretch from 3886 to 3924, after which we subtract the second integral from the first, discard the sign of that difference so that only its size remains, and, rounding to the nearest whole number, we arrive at 28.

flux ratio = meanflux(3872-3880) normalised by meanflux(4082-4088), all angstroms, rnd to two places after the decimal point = 1.19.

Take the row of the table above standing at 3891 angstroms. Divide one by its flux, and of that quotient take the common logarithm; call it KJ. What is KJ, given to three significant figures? -1.48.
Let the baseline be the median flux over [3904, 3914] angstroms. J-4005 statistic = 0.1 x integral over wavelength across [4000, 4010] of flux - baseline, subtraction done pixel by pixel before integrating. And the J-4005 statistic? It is -1.7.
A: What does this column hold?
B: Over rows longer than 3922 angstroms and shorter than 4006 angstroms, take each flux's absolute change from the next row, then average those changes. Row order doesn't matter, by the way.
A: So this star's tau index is 1.17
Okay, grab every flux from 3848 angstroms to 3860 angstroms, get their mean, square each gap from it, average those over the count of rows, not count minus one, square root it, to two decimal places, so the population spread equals 0.92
